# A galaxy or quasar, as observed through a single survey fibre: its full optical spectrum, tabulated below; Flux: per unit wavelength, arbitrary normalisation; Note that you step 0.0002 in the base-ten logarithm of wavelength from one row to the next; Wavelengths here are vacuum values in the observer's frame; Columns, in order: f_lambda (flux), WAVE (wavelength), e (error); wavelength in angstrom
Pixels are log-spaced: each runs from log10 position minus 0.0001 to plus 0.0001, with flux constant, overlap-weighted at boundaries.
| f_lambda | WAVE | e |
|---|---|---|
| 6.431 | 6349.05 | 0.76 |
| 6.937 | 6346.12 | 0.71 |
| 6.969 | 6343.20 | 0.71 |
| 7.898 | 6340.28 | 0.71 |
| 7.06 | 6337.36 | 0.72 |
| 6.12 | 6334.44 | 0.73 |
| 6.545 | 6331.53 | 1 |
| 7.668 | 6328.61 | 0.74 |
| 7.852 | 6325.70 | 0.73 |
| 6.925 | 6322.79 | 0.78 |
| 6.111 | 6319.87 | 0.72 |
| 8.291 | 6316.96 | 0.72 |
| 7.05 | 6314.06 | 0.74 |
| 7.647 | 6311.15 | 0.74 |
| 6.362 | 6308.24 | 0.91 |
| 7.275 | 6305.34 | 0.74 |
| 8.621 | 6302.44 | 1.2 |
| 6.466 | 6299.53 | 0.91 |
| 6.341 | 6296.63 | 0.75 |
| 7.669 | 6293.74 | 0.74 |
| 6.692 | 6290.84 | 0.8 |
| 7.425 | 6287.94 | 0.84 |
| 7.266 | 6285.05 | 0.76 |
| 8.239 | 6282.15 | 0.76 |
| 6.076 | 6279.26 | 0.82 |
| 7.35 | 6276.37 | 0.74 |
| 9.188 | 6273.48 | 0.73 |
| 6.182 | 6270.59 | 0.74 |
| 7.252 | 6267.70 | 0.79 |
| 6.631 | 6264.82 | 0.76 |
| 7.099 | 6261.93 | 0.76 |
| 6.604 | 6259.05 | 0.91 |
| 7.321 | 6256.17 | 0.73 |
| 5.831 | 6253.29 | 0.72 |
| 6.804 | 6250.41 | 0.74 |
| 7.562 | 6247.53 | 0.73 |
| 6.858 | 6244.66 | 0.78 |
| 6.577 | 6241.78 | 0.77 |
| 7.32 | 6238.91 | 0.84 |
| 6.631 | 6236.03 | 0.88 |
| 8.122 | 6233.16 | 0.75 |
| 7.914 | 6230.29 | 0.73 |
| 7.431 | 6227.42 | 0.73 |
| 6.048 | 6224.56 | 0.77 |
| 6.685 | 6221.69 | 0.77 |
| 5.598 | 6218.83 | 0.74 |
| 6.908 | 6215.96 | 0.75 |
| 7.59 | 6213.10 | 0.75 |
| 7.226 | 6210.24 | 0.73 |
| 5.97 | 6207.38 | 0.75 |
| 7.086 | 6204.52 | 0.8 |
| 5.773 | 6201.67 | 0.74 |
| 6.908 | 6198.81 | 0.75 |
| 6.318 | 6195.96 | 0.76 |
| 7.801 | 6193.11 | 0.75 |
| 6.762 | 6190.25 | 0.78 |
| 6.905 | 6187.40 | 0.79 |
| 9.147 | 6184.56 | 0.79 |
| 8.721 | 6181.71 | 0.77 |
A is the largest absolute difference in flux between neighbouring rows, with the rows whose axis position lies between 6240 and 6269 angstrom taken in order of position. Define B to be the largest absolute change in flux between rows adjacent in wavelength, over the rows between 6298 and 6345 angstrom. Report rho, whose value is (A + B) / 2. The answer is 1.8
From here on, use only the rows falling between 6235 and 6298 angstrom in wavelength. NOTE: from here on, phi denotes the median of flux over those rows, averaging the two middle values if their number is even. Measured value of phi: 6.98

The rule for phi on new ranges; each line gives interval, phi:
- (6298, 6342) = 7.06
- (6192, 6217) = 6.91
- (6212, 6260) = 6.86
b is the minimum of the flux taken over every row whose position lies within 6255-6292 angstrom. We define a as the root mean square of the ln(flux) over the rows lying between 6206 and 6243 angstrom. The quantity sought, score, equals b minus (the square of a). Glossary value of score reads 2.34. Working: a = 1.93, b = 6.076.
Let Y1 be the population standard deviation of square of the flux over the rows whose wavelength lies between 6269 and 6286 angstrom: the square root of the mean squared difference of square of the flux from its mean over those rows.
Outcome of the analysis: 17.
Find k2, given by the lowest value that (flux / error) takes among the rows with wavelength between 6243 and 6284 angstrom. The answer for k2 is 7.26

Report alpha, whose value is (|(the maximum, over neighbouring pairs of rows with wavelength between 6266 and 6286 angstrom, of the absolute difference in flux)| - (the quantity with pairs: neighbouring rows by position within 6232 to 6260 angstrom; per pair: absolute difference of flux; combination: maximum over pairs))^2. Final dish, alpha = 2.3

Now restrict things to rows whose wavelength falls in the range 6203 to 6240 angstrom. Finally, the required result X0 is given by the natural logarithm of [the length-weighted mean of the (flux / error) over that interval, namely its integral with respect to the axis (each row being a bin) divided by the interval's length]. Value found 2.21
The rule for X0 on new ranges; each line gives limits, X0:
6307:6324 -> 2.23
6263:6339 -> 2.22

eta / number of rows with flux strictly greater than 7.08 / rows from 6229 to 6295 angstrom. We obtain 13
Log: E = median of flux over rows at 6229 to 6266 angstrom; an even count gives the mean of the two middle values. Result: 6.9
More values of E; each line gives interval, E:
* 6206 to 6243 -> 6.9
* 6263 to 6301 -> 7.3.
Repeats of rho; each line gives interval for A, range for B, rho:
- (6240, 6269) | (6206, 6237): 1.5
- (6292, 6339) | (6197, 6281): 2.6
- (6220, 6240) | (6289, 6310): 1.8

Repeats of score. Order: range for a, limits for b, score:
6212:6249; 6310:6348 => 2.32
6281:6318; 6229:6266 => 1.87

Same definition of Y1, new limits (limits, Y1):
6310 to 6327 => 10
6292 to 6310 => 12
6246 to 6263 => 8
